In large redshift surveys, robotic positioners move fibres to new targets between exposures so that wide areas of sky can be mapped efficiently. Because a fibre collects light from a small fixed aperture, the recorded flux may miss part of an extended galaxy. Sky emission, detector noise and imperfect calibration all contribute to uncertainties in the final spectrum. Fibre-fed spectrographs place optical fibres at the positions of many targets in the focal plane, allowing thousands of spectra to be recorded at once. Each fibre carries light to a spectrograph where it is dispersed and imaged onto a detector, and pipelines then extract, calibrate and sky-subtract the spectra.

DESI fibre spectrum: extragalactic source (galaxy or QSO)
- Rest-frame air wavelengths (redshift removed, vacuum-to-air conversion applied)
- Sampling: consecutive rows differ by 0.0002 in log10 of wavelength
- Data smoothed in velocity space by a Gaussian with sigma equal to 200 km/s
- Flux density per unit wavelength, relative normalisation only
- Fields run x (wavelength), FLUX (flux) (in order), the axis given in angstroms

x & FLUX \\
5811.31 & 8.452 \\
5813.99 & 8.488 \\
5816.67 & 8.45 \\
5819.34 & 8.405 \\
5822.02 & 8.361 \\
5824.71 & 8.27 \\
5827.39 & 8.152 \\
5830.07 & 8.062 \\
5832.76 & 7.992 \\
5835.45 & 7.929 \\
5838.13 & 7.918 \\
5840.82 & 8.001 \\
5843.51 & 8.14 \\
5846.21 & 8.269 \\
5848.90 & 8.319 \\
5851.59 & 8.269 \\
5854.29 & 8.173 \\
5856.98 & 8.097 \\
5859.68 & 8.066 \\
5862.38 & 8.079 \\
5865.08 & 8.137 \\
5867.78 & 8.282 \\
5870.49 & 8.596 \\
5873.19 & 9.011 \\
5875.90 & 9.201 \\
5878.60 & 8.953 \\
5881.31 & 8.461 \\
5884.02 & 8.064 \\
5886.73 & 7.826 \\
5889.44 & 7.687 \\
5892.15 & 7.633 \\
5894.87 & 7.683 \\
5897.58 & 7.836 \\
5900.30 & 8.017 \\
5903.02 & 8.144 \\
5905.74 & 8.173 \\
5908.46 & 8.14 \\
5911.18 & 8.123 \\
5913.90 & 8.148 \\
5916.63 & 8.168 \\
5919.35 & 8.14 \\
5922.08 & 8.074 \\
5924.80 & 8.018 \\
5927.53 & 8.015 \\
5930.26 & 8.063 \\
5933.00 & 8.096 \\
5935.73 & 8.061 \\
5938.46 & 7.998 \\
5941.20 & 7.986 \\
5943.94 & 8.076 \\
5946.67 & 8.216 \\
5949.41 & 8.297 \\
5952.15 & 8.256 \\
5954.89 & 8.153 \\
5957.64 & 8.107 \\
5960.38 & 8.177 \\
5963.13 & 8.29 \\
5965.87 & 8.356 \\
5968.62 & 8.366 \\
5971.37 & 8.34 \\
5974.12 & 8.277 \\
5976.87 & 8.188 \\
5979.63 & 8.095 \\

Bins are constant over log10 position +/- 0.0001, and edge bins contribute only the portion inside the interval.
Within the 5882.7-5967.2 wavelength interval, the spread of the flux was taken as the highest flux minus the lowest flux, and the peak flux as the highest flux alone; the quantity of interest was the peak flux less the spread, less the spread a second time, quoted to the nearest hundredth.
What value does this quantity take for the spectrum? 6.91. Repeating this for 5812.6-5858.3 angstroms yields 7.35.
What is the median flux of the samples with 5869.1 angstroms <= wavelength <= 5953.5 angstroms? 8.10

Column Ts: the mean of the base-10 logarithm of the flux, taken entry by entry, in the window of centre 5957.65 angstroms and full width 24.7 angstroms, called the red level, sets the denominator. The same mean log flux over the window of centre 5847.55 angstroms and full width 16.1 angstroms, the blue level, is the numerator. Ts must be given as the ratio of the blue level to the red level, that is 1.00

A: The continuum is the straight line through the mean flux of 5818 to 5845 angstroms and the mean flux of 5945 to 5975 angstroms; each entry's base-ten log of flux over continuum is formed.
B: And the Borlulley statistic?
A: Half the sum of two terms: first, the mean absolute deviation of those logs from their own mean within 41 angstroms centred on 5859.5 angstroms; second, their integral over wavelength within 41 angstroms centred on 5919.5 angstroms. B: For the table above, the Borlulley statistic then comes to -0.13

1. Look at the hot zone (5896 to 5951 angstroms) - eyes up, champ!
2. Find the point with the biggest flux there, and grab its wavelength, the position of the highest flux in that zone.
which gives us 5949.41 angstroms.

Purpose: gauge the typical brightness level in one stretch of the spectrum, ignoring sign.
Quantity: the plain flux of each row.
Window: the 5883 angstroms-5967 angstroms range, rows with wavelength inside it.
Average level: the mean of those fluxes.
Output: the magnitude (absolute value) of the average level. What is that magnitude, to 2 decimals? 8.07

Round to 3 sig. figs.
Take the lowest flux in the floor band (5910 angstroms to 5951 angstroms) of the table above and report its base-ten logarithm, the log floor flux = 0.902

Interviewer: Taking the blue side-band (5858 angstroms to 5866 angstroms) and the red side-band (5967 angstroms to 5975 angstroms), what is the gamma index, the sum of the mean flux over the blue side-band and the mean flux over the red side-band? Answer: 16.4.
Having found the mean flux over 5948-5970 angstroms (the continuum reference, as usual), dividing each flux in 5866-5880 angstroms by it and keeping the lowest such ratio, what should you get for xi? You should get 1.00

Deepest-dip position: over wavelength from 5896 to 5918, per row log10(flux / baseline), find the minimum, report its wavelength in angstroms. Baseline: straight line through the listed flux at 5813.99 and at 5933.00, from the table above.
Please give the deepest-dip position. 5897.58 angstroms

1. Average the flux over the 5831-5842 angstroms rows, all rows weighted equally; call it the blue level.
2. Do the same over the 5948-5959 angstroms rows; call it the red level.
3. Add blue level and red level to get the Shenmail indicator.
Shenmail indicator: 16.16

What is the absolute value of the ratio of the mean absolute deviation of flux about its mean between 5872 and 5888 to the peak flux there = 0.051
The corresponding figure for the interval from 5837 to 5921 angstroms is 0.026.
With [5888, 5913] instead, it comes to 0.025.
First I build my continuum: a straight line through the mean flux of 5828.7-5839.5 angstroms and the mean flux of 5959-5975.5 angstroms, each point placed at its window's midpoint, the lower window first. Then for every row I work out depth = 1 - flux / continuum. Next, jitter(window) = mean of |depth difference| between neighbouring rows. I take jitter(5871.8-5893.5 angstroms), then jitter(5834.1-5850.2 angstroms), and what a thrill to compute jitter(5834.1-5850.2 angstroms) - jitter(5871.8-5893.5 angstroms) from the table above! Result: -0.022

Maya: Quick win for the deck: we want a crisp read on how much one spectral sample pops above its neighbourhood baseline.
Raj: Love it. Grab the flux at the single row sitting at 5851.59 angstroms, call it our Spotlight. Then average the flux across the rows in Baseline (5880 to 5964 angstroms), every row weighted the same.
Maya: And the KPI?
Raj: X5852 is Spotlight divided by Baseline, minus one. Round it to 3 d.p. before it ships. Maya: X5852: 0.025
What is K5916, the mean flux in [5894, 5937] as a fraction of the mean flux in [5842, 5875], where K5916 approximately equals 0.97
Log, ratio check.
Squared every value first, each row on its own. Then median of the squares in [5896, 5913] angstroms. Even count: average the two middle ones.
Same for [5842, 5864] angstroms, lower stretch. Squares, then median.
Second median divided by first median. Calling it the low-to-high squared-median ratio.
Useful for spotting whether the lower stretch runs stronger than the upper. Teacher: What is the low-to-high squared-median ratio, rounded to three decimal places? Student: 1.006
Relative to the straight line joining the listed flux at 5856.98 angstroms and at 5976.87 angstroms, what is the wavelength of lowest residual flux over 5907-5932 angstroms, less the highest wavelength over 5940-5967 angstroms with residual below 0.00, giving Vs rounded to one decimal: -30.1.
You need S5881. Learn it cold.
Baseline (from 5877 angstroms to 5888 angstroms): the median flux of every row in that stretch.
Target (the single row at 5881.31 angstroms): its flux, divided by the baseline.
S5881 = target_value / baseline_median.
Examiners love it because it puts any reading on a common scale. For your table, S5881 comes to 1.02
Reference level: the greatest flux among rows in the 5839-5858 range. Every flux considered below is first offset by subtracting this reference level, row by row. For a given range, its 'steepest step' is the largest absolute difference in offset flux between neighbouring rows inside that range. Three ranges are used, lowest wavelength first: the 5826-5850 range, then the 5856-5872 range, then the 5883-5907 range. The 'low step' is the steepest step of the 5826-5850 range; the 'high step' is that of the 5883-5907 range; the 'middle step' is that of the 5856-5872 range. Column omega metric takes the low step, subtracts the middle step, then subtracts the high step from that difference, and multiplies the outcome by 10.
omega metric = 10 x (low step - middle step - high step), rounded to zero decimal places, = -4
